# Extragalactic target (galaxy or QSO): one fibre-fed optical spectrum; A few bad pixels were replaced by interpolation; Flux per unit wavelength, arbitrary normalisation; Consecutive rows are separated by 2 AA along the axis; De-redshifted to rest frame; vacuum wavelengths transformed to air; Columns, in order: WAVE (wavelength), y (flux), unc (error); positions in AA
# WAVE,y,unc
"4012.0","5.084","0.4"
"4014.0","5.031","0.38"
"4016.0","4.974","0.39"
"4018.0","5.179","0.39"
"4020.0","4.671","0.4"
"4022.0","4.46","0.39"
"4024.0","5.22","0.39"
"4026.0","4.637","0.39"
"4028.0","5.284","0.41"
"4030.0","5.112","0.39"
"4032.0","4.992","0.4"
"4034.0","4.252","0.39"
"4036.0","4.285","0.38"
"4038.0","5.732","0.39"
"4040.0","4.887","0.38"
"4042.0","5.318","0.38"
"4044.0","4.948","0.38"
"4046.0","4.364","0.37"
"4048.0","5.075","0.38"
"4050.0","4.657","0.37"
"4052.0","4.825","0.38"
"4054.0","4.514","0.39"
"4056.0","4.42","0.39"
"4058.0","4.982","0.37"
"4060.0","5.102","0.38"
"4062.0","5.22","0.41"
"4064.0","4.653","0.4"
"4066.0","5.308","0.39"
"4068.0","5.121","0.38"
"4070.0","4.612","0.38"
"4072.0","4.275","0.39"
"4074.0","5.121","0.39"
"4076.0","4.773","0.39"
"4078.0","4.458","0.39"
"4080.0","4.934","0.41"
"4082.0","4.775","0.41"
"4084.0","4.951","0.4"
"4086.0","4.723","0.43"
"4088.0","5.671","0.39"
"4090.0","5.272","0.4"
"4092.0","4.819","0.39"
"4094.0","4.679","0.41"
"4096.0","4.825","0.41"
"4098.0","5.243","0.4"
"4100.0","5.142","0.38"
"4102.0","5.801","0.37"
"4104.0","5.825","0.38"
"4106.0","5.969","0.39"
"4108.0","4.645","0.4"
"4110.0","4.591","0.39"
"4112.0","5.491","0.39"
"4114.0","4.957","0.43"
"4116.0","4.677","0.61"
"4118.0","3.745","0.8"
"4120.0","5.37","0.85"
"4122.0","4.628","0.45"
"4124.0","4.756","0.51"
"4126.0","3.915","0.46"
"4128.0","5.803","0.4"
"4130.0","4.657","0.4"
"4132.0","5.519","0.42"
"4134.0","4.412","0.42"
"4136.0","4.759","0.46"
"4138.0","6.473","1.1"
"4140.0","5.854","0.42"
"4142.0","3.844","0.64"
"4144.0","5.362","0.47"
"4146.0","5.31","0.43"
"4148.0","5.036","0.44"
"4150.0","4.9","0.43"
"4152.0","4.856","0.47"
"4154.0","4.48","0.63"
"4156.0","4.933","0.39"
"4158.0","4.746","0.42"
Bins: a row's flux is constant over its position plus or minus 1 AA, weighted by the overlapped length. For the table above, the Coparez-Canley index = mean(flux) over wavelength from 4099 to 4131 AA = 5.00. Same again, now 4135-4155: 5.09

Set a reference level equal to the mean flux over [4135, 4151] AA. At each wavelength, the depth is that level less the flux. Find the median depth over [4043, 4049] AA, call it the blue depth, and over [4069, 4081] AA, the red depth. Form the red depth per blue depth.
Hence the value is 2.0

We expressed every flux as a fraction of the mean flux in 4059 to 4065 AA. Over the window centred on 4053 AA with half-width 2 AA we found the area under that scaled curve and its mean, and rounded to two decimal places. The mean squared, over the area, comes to 0.23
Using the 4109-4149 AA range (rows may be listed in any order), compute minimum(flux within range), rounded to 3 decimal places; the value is 3.745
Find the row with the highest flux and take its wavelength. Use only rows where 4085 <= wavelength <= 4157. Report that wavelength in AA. 4138.0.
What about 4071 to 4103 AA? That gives 4102.0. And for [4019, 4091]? 4038.0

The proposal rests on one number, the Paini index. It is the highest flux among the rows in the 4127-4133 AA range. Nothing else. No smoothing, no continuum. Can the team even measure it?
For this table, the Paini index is 5.803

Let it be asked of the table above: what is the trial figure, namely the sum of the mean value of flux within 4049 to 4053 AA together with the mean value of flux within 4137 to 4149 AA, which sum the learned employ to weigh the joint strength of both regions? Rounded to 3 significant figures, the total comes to 10.1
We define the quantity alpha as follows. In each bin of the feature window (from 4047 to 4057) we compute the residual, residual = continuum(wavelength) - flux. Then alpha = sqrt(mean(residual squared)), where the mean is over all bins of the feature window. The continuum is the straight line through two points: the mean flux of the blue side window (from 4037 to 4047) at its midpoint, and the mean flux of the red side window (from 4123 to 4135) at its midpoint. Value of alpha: 0.40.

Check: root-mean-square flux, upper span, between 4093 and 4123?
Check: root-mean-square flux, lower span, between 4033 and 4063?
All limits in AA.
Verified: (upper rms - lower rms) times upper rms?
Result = 1.1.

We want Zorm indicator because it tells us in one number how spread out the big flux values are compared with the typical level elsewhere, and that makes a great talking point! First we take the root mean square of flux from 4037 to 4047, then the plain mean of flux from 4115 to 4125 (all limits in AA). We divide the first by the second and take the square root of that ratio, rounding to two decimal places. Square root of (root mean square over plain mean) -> 1.05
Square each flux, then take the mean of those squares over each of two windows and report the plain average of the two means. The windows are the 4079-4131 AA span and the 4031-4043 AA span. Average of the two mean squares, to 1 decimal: 24.8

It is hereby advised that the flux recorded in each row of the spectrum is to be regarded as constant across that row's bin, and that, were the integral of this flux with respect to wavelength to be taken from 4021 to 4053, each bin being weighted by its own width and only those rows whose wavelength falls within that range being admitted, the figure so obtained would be 156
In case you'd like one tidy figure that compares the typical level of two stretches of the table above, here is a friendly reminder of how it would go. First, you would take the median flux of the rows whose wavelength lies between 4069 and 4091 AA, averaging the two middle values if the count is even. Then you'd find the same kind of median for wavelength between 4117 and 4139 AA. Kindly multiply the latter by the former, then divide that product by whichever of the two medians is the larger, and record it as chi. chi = 4.76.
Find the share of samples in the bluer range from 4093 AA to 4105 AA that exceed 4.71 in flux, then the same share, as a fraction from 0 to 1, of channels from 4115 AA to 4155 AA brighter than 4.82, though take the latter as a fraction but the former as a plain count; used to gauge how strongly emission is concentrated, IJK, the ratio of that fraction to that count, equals 0.10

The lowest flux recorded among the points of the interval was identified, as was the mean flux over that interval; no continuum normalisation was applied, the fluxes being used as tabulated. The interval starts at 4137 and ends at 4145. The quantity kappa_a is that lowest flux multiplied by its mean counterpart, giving 20.7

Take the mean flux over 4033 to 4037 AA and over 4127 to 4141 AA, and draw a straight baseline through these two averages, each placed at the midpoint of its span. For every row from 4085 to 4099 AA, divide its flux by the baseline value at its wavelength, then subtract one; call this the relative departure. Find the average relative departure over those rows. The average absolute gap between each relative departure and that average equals 0.064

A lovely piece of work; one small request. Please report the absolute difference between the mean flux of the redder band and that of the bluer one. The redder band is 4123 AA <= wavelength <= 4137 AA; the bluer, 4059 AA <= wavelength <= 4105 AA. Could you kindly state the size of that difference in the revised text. 0.18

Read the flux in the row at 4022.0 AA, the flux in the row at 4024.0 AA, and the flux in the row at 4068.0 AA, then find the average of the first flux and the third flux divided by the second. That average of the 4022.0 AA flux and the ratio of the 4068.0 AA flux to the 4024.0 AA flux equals 2.72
